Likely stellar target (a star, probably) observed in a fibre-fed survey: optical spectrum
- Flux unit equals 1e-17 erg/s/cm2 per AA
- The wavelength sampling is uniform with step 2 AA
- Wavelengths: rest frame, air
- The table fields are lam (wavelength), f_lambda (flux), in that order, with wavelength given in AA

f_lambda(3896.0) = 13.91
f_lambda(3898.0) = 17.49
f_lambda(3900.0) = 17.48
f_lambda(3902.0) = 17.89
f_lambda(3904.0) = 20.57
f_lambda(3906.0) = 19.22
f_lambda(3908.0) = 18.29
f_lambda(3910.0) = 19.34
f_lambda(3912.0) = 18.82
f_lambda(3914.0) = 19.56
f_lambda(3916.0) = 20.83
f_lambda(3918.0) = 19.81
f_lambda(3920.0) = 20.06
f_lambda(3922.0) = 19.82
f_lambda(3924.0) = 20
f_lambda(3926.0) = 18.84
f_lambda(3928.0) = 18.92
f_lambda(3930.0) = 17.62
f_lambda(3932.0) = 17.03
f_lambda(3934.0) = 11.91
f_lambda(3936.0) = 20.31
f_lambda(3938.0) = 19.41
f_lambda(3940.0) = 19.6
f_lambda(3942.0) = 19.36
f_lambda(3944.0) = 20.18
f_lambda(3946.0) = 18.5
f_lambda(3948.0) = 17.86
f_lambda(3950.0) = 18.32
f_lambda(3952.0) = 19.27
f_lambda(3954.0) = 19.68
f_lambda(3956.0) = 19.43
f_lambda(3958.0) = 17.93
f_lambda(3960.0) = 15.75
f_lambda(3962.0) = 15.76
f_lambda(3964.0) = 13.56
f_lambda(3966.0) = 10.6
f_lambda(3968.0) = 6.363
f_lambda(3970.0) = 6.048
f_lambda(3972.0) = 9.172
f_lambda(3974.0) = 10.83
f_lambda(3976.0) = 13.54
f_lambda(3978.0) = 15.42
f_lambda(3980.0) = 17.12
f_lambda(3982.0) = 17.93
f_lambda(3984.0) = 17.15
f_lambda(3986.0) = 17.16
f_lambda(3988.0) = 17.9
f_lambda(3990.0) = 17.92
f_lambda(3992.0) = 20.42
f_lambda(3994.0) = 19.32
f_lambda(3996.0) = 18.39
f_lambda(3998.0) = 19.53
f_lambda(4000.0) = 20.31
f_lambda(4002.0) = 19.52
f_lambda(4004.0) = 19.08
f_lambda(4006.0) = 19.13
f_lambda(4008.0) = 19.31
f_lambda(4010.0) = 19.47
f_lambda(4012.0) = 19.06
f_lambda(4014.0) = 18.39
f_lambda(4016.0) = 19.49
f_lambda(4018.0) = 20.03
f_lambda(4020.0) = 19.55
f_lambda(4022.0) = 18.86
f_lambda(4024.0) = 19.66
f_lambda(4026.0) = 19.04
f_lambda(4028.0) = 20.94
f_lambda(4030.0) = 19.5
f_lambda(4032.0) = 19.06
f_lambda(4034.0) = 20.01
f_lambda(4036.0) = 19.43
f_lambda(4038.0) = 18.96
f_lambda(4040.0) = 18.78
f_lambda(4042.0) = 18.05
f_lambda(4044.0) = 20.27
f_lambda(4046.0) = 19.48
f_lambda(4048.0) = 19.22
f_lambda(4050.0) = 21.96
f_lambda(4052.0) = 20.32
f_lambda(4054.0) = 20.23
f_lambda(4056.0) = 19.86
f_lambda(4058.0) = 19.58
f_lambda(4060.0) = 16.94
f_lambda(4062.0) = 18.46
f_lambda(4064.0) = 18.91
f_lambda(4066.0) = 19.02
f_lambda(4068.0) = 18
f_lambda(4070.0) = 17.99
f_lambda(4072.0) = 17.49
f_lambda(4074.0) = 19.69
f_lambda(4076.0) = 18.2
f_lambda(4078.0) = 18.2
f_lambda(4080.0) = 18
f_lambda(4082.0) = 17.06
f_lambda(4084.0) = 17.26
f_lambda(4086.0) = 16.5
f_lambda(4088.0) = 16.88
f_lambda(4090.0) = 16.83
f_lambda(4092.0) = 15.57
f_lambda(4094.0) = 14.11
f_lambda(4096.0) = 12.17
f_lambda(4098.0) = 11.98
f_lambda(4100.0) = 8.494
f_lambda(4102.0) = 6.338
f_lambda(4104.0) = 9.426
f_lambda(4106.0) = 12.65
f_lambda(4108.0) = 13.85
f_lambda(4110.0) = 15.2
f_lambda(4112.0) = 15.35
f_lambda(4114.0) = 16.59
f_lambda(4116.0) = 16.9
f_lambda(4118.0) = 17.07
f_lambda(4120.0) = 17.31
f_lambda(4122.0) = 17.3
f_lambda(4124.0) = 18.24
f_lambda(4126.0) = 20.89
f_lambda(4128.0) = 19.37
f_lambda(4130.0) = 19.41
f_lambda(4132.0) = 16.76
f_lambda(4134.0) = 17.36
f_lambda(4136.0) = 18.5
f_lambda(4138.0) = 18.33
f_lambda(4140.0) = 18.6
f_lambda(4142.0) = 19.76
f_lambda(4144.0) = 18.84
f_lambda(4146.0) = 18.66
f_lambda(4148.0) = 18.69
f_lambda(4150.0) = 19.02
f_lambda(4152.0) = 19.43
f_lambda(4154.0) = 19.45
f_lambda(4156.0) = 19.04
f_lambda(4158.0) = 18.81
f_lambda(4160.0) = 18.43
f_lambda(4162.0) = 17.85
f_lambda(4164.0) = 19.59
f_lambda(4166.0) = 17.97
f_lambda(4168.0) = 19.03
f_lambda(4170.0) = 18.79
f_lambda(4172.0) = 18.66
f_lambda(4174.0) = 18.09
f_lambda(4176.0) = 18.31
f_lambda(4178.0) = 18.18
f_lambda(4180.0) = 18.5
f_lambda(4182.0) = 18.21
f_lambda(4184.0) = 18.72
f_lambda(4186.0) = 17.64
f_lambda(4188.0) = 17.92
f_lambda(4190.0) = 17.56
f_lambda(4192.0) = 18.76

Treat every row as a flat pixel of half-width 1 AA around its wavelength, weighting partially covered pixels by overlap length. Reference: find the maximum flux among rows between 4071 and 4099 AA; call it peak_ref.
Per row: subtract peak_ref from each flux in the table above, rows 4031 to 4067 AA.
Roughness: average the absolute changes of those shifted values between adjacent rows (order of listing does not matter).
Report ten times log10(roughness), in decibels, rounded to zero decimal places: 0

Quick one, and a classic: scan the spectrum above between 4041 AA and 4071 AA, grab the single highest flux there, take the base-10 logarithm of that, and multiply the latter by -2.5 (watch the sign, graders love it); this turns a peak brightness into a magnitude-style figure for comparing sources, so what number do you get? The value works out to -3.35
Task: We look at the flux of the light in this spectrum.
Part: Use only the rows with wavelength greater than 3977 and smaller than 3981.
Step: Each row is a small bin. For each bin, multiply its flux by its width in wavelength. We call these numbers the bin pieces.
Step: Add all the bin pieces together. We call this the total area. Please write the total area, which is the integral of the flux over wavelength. 65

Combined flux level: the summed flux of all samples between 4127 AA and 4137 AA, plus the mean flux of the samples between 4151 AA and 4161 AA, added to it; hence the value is 110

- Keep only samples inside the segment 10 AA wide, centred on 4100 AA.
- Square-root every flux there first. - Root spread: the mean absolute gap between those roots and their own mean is 0.308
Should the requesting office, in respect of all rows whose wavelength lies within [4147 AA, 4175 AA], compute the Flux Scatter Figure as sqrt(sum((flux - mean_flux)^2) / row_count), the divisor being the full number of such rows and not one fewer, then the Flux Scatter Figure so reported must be 0.52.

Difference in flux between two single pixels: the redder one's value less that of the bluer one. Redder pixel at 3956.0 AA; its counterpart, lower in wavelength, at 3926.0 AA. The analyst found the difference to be 0.6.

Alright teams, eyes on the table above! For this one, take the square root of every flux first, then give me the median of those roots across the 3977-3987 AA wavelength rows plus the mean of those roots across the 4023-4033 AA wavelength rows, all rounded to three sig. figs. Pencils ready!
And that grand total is 8.57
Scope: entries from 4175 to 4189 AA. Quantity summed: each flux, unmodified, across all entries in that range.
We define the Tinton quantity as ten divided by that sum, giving 0.078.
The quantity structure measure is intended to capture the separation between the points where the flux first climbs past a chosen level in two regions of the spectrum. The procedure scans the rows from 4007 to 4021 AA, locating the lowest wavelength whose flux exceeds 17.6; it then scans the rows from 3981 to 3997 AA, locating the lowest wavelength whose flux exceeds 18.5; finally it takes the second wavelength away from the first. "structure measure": 16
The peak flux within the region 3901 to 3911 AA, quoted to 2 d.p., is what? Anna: 20.57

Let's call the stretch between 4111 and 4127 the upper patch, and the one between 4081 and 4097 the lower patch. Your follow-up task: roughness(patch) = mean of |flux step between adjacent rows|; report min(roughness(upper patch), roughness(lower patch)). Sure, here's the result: 0.8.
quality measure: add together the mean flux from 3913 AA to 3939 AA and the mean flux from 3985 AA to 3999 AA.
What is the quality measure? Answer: 37.4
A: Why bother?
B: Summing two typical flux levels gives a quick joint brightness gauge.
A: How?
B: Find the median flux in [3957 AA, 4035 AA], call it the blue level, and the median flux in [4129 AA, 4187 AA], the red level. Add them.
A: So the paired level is 37.5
